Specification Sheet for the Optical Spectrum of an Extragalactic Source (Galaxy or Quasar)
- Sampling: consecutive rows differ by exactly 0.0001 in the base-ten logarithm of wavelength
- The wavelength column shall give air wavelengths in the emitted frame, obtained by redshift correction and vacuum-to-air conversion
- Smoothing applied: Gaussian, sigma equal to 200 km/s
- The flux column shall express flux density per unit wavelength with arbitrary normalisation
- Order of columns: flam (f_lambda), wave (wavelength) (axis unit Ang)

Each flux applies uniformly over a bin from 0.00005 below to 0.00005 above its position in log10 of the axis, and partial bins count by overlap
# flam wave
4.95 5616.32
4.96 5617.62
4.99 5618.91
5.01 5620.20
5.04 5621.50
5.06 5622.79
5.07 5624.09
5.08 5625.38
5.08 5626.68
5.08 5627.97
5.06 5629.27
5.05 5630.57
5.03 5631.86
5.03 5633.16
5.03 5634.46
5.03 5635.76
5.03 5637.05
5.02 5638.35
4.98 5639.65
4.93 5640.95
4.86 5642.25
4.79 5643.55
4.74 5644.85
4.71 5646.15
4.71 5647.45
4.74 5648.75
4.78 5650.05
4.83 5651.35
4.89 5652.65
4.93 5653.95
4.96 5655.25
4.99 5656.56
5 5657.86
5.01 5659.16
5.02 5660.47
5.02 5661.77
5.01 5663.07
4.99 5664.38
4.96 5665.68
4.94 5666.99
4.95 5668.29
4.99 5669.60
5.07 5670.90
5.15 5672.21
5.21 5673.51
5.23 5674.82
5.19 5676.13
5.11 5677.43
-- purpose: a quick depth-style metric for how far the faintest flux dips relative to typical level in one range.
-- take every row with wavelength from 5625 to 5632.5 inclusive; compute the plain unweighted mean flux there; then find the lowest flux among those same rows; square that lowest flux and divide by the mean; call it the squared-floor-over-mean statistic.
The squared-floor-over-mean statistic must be 5.00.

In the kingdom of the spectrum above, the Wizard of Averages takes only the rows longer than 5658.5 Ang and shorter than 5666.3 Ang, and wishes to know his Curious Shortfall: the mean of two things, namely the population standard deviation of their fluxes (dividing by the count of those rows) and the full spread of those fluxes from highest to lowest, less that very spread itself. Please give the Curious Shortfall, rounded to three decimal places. -0.019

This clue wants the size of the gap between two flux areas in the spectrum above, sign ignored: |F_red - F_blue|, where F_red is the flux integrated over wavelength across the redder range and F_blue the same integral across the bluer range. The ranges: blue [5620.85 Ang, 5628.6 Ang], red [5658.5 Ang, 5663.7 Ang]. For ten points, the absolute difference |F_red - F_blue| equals 13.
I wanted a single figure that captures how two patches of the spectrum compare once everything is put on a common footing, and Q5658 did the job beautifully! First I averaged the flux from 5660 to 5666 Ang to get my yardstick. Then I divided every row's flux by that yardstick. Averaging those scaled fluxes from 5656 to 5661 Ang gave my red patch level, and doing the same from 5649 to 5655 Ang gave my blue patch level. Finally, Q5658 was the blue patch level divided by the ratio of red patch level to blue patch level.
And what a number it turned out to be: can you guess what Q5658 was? 0.94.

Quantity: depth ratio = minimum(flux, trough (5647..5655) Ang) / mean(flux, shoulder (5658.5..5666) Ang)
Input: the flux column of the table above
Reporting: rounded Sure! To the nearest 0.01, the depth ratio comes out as 0.94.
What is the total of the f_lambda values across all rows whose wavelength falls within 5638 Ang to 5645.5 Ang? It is 29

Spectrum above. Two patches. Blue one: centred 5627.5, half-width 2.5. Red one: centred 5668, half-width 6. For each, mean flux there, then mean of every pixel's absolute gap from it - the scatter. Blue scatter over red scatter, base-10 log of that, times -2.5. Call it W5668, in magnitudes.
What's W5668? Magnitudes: 2.5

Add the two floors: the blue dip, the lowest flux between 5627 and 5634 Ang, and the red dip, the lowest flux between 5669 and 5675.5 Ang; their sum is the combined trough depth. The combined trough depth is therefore 10.0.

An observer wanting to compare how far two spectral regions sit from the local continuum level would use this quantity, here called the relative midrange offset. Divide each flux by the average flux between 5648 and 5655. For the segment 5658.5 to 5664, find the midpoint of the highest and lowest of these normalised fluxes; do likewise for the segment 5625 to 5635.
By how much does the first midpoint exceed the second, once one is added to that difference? 0.99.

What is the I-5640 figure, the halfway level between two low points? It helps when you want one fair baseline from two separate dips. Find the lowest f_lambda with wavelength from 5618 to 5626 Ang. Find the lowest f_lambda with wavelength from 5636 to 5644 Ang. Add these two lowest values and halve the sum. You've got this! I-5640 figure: 4.89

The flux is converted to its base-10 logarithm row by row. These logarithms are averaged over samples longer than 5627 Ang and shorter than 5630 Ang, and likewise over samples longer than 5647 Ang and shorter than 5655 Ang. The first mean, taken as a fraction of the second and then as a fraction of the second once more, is 1.51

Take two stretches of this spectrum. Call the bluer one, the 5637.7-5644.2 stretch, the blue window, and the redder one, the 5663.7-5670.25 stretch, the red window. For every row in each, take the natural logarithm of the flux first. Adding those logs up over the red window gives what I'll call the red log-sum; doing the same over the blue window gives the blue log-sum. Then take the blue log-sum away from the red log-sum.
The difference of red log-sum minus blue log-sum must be 0.05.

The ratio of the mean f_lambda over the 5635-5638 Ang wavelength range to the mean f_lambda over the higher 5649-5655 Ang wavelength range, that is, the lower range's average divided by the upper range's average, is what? 1.04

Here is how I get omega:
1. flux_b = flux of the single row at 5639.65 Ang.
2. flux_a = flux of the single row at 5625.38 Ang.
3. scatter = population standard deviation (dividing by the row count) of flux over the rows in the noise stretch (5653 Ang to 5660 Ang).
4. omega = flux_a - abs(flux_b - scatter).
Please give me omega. 0.13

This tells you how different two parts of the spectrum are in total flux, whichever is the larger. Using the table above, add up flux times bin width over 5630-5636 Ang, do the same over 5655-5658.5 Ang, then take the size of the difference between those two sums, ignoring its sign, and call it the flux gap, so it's 13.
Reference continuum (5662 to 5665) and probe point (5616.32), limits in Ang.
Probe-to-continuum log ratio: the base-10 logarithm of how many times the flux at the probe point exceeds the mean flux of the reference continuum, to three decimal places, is -0.004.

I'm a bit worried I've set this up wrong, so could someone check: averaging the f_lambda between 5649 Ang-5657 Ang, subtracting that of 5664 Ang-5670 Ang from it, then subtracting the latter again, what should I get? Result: -5.04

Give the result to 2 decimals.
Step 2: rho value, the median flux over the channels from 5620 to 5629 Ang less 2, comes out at 3.07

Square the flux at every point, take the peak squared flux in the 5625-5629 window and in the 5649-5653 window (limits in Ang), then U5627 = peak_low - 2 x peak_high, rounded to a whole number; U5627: -22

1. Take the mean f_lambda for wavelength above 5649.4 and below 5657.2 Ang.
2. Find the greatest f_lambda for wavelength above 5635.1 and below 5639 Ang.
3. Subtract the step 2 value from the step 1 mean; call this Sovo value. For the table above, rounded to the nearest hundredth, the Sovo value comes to -0.13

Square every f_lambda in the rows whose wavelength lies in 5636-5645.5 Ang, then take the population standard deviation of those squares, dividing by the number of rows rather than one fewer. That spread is 1.0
